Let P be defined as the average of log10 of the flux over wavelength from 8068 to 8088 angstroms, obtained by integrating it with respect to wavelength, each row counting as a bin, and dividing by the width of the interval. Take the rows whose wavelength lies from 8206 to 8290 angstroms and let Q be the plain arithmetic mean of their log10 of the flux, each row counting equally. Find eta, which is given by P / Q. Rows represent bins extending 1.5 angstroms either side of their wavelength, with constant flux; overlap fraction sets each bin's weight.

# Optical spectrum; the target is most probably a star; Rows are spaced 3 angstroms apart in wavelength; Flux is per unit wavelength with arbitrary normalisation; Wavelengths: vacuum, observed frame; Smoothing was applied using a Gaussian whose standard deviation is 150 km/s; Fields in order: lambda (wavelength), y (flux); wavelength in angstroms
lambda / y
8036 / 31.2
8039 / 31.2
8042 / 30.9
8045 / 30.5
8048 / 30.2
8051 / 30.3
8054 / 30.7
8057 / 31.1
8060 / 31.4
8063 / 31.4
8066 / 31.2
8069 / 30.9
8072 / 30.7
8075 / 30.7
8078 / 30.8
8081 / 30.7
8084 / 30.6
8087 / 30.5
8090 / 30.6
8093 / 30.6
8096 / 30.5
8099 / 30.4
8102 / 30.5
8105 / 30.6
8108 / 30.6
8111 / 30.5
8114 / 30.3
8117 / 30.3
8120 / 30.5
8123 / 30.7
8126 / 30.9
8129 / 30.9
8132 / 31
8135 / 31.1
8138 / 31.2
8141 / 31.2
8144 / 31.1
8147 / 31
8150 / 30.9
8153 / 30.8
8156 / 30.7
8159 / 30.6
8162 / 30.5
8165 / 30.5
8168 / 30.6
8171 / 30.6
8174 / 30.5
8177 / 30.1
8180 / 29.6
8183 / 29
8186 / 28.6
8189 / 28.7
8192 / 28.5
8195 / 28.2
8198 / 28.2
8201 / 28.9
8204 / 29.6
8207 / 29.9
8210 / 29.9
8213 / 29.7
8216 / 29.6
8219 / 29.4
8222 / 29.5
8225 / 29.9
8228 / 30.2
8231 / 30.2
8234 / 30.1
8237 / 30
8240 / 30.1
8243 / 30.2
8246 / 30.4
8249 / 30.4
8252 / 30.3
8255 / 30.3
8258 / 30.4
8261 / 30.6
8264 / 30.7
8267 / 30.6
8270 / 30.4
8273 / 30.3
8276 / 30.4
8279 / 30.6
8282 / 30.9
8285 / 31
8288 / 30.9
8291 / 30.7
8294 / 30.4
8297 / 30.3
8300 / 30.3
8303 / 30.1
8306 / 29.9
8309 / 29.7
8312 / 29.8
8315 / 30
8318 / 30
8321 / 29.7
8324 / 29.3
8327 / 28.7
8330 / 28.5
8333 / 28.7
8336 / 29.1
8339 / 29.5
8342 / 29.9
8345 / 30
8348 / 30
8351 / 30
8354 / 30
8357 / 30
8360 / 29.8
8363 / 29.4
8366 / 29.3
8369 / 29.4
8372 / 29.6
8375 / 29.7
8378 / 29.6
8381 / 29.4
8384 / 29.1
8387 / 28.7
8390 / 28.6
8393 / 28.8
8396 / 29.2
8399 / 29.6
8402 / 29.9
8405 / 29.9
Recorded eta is 1.00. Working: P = 1.49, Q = 1.48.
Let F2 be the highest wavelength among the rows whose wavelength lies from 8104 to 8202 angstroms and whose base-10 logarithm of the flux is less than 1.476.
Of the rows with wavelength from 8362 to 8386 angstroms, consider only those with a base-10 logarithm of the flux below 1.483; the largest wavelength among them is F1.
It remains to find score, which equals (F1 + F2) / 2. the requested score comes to 8292.5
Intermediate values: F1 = 8384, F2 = 8201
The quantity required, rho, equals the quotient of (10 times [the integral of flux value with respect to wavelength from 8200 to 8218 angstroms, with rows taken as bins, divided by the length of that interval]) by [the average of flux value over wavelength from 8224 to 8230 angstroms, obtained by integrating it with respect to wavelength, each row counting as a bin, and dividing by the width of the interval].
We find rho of 9.85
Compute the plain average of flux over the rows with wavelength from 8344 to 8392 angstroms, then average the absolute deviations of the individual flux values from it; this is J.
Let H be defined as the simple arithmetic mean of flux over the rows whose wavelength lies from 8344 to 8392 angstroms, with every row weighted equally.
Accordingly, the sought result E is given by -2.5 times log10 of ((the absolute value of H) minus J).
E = -3.66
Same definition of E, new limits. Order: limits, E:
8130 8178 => -3.71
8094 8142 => -3.71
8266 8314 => -3.70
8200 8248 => -3.68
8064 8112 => -3.71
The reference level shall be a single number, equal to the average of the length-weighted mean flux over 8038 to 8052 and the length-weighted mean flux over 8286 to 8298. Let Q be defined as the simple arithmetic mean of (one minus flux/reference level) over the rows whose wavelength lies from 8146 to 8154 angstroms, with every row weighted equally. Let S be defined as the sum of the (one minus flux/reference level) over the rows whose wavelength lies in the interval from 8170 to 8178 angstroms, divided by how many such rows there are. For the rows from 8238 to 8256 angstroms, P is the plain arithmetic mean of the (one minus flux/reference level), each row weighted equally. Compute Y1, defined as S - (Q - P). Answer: 0.027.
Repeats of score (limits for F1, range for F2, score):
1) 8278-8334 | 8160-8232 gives 8279.0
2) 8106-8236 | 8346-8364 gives 8298.5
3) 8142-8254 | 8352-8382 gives 8316.5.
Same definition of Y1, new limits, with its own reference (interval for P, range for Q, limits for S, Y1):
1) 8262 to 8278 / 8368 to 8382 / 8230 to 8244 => -0.015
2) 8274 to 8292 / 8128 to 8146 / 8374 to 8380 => 0.042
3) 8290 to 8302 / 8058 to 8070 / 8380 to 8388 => 0.076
